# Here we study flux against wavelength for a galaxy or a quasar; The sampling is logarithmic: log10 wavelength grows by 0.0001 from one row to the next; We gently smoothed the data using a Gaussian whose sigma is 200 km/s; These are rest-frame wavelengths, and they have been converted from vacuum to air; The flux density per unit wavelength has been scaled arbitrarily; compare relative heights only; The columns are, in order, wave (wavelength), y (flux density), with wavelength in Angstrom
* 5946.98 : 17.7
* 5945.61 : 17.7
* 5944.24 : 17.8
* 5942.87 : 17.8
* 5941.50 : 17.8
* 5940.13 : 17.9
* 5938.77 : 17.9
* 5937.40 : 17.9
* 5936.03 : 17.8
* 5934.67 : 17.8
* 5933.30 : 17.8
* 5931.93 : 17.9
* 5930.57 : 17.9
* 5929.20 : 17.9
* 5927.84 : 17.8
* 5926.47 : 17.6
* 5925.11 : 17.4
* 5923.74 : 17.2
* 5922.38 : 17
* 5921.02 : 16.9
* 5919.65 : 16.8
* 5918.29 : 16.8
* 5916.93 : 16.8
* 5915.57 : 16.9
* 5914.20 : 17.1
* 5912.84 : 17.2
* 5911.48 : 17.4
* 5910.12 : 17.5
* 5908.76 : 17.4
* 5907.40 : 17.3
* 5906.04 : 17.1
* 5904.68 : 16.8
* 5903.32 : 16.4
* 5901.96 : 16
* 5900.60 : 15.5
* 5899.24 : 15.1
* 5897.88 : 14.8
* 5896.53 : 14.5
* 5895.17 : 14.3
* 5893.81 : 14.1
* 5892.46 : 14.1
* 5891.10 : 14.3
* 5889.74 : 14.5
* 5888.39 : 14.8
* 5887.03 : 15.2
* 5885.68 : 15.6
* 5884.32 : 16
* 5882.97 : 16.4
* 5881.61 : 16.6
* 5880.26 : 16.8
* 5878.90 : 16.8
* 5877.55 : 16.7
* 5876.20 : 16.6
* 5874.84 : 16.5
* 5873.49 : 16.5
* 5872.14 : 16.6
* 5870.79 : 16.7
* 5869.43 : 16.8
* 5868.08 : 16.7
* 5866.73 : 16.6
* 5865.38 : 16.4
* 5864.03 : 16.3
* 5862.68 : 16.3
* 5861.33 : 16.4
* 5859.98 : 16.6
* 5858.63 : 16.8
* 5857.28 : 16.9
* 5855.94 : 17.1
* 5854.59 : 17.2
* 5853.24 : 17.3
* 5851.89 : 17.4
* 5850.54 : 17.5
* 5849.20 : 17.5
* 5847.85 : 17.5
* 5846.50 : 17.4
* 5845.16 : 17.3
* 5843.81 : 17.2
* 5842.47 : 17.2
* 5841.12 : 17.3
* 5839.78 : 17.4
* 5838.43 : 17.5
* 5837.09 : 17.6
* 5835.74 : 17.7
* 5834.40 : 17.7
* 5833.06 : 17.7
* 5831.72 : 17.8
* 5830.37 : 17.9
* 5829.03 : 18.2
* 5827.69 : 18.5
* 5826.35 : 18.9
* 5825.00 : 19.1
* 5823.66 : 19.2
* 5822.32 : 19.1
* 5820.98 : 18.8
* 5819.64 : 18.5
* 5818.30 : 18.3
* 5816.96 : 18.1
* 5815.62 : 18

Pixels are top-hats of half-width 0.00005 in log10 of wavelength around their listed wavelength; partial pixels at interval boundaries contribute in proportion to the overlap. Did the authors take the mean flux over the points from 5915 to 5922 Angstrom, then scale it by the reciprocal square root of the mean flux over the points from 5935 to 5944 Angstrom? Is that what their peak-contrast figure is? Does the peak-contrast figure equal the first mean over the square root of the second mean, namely 3.99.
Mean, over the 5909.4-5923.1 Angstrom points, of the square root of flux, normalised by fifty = 0.0826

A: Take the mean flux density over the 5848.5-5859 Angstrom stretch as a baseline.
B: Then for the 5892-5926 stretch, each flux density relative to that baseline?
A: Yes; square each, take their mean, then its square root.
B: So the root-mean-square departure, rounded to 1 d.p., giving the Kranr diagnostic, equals 1.4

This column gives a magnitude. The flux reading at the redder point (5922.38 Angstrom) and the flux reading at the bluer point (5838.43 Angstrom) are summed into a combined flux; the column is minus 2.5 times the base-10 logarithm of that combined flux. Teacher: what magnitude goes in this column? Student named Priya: -3.84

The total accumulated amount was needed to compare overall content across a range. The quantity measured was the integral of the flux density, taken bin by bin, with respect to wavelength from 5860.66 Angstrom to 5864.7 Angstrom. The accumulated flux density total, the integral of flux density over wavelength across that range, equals 66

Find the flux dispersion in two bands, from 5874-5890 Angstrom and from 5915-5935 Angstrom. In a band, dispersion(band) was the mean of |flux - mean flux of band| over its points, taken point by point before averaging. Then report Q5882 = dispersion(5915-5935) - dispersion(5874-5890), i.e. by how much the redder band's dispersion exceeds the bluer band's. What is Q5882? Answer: -0.26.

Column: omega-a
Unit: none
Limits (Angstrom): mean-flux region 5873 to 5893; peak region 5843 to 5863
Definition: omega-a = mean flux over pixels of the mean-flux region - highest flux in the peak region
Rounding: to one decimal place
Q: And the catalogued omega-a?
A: -1.7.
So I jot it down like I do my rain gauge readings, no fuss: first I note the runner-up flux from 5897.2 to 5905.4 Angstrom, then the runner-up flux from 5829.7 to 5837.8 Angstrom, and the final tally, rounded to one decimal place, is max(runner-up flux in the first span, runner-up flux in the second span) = 17.8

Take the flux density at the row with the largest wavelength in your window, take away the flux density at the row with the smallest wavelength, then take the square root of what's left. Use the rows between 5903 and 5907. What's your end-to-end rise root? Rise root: 0.8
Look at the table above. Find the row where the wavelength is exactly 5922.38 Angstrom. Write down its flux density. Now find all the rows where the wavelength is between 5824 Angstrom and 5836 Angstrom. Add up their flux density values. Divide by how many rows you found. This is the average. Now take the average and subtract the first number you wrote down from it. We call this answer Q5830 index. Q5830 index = 1.2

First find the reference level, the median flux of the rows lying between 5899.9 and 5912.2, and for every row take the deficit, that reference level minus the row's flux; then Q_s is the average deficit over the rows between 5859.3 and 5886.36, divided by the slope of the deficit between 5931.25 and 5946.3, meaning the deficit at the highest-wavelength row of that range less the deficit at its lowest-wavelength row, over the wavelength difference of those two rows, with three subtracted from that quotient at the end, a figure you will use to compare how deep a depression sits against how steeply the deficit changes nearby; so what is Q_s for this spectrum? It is 38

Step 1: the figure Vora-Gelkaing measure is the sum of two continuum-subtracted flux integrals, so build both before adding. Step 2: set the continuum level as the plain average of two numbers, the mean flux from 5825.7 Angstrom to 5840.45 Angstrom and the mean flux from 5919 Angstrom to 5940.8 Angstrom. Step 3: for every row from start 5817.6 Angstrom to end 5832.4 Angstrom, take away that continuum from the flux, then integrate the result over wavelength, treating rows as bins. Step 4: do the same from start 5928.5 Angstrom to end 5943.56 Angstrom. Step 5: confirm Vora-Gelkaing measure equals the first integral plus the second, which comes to 14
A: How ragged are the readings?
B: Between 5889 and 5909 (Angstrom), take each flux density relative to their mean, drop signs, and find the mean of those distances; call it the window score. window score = 1.1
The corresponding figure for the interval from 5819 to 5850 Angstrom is 0.6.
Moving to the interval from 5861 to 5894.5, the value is 0.8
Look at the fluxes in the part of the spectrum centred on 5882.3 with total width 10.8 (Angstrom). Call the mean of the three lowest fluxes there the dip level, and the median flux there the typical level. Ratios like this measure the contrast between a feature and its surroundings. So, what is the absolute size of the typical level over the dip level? 1.058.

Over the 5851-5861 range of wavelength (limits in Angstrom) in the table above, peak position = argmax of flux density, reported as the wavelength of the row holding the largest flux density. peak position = 5851.89 Angstrom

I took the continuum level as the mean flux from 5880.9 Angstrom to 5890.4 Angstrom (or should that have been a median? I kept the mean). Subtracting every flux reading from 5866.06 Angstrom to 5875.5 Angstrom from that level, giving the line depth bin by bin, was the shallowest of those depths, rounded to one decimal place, -1.2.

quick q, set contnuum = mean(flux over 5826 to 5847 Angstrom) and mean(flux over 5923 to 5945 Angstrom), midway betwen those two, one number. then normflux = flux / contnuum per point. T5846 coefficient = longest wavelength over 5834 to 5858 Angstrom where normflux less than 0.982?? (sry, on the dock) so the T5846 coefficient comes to 5857.28 Angstrom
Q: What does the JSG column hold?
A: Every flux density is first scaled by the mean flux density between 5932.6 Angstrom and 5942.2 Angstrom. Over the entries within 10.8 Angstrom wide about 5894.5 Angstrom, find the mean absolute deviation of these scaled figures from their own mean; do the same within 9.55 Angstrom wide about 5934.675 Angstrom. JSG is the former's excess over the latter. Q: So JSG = 0.0120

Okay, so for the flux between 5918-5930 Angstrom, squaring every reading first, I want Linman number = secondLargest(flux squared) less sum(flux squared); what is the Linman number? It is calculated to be -2368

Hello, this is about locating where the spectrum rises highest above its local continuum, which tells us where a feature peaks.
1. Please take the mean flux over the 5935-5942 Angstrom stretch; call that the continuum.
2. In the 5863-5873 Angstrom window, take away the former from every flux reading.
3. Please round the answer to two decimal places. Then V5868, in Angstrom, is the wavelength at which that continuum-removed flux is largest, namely 5869.43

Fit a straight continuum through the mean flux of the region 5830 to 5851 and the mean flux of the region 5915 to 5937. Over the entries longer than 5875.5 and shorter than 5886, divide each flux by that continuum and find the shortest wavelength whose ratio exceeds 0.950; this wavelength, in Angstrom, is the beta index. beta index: 5876.20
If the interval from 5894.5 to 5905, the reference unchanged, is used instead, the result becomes 5904.68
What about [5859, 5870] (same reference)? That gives 5868.08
